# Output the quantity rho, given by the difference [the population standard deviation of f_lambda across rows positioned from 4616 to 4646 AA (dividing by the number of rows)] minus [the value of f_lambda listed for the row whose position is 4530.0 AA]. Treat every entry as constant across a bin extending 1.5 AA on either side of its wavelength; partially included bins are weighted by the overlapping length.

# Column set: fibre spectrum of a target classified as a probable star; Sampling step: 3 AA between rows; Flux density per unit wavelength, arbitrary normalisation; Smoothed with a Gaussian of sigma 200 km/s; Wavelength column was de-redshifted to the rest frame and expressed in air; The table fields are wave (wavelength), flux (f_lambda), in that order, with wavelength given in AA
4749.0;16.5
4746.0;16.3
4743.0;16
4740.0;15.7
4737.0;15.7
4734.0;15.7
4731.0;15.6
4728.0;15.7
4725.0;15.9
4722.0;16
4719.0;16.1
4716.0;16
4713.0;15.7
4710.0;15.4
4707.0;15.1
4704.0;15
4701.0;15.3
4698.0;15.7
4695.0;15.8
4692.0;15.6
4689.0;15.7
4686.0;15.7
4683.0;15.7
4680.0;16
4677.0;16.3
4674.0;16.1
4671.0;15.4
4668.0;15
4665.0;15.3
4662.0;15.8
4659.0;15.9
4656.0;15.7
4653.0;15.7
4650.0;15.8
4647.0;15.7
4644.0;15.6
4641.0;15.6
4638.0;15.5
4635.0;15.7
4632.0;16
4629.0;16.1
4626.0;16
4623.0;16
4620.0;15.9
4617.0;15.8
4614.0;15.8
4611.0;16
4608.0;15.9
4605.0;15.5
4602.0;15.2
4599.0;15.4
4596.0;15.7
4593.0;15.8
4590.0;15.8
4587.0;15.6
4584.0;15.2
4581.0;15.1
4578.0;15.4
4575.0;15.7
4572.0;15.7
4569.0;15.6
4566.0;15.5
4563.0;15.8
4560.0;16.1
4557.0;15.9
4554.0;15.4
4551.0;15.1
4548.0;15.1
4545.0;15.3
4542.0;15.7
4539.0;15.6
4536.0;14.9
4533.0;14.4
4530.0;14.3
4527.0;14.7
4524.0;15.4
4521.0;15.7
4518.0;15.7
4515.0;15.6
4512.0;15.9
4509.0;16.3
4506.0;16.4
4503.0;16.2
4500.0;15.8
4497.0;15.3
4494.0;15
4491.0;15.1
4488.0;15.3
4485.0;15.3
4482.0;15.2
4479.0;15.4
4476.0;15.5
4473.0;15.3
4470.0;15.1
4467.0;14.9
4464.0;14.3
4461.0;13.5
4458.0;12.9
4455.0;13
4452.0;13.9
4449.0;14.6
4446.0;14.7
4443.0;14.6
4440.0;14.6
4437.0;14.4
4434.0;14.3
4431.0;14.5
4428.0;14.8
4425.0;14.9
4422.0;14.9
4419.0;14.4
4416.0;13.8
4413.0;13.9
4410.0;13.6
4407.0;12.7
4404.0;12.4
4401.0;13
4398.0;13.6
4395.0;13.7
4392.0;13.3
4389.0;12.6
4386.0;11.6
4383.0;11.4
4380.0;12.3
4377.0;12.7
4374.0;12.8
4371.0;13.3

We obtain -14.1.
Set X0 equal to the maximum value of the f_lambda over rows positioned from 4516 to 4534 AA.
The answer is 15.7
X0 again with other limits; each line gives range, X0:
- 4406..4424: 14.9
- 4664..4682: 16.3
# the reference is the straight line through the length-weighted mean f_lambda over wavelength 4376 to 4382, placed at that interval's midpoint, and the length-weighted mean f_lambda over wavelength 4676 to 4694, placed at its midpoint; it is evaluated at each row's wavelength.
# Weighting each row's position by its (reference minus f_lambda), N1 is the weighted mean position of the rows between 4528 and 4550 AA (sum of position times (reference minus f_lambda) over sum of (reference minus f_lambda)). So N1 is 4541.0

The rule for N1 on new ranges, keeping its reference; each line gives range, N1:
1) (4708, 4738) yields 4725.5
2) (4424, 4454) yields 4437.1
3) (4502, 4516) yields 4508.5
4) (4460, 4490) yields 4476.5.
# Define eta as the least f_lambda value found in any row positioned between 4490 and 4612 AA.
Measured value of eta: 14.3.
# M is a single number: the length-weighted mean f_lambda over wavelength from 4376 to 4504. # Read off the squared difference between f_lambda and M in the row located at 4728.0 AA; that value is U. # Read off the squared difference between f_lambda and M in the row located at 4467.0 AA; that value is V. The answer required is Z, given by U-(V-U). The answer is 4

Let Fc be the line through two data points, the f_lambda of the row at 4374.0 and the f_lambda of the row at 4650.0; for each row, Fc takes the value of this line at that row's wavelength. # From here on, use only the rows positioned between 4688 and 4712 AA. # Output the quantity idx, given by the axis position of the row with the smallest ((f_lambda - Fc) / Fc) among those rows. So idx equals 4704.0 AA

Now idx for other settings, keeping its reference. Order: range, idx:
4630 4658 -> 4638.0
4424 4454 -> 4452.0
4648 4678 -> 4668.0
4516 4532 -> 4530.0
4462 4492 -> 4464.0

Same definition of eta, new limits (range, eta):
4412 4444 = 13.8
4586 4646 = 15.2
